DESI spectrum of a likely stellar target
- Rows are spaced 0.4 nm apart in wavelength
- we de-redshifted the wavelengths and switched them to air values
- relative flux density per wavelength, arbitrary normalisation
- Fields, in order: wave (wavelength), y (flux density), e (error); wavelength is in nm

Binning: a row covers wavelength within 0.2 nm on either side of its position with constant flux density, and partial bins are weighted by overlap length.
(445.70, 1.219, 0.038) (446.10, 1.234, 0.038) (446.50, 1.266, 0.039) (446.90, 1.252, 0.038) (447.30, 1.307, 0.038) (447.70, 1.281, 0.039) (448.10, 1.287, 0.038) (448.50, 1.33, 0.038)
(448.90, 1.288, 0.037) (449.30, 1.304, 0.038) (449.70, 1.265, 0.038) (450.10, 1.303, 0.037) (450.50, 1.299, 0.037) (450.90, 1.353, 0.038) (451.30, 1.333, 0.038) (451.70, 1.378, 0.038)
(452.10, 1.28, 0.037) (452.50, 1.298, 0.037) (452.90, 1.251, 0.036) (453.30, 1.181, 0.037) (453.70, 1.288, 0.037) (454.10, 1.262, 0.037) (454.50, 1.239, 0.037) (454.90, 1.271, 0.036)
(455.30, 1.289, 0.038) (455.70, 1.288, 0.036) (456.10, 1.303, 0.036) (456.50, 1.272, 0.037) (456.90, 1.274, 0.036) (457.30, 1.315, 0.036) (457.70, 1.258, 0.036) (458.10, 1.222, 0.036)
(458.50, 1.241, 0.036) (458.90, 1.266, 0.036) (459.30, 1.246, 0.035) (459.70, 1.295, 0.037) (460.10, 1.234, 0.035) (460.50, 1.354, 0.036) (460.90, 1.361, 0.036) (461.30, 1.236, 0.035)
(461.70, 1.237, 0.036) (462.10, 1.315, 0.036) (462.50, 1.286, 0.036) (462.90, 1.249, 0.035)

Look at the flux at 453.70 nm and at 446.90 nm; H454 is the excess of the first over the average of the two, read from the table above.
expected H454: 0.018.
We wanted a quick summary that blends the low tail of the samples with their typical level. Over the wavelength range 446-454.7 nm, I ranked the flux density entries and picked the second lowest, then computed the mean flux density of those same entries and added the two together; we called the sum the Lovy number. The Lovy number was 2.52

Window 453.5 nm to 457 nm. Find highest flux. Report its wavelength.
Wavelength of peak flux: 456.10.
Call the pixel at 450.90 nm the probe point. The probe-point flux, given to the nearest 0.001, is 1.353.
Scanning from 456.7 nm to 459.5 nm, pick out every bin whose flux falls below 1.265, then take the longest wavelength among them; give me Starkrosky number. 459.30 nm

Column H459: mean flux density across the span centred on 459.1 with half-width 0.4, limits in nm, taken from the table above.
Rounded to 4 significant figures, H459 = 1.256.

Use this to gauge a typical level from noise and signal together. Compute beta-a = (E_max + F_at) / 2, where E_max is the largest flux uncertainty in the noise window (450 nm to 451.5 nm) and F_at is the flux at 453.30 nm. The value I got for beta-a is 0.61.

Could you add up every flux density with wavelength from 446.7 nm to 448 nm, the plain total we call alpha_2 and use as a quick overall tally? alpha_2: 3.8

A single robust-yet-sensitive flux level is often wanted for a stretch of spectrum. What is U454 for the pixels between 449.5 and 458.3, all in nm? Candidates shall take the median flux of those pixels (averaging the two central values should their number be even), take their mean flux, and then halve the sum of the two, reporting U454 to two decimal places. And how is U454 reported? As 1.28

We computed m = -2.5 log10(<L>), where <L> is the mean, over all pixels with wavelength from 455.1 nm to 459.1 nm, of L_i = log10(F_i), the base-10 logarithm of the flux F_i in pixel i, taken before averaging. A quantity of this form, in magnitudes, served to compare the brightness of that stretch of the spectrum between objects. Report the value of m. 2.45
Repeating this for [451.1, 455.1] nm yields 2.43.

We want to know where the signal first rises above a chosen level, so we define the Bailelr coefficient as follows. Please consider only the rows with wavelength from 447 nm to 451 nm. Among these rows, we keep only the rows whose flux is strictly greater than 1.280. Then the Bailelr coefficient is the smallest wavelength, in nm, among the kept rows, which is 447.30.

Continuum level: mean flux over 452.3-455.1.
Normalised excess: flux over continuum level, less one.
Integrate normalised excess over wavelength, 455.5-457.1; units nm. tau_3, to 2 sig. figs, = 0.036 nm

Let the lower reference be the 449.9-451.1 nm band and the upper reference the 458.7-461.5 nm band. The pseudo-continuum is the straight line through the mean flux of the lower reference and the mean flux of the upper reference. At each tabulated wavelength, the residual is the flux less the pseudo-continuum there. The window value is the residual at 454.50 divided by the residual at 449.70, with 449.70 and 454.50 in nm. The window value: 1.2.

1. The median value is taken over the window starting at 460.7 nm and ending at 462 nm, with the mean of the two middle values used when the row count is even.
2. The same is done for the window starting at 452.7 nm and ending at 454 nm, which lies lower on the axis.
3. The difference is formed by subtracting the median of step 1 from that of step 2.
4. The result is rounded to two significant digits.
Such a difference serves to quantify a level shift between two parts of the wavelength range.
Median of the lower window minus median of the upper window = 0.014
